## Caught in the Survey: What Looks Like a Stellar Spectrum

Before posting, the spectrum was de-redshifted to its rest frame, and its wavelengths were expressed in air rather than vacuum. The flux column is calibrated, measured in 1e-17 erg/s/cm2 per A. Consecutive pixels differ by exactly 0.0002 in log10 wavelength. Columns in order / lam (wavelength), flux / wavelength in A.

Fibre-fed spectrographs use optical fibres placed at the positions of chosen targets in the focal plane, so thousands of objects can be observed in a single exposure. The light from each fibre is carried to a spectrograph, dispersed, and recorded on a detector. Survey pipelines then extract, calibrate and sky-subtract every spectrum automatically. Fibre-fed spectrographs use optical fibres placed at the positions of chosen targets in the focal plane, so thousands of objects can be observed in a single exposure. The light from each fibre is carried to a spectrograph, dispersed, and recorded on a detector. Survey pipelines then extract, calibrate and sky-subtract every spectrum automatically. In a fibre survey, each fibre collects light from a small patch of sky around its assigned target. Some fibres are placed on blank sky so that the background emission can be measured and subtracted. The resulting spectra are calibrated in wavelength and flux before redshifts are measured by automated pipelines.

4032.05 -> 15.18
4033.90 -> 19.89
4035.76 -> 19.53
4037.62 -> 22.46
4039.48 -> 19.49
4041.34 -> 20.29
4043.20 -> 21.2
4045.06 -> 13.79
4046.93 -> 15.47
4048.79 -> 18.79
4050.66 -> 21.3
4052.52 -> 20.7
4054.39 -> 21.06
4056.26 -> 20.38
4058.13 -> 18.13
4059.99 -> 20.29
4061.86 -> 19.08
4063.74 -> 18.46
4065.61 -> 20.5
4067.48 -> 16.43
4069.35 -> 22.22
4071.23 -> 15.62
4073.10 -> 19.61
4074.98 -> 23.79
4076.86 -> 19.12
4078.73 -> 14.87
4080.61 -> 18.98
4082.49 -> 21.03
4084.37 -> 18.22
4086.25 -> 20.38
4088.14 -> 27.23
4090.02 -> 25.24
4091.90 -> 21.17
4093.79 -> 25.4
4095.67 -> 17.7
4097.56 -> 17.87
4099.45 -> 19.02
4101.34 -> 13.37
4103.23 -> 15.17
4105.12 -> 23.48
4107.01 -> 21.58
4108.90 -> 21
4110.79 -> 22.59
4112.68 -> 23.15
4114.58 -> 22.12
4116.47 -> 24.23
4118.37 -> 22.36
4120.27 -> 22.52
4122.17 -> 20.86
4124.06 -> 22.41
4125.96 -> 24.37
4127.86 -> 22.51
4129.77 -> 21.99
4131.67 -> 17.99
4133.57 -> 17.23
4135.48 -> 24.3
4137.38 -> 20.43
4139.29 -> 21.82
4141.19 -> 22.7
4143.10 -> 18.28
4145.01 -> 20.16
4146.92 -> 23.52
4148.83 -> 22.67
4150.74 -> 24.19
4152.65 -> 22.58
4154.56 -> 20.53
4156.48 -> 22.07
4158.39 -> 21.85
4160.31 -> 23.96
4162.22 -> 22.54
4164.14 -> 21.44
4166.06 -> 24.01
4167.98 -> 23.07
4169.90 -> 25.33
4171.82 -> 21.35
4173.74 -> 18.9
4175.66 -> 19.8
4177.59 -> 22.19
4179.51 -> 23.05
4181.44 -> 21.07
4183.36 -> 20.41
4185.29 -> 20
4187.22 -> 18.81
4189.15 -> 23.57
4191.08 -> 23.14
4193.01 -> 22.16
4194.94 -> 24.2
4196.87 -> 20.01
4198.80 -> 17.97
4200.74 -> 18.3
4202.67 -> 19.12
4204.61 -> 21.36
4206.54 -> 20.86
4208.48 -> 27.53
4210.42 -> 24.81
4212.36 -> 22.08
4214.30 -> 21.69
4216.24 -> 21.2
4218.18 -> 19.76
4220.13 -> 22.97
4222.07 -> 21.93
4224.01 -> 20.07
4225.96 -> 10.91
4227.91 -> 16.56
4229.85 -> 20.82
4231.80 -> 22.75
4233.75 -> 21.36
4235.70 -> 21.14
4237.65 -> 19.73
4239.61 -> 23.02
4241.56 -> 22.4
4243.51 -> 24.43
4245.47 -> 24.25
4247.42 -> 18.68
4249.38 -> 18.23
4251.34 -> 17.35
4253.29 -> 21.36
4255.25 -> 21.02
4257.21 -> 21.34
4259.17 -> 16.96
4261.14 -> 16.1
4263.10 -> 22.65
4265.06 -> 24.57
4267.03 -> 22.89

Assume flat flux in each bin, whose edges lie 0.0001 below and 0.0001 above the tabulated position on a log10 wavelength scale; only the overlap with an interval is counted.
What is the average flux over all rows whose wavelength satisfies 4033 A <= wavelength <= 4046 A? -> 19.5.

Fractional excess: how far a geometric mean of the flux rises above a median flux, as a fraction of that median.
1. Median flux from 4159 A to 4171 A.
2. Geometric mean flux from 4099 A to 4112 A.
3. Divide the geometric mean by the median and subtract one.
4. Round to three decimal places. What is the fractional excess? -0.188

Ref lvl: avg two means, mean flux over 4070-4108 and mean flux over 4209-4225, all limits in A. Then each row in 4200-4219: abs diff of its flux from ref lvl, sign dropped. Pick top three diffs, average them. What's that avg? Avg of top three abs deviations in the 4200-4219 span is 4.4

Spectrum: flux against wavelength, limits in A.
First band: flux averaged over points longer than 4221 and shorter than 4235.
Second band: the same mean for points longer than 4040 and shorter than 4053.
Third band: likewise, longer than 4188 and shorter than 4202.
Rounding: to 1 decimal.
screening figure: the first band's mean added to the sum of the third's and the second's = 59.3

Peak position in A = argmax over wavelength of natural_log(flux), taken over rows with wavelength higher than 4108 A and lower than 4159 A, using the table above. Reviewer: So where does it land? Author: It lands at 4125.96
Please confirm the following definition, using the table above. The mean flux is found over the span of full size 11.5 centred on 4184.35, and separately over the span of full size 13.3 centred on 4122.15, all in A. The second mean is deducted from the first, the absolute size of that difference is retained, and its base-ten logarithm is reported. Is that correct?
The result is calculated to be 0.2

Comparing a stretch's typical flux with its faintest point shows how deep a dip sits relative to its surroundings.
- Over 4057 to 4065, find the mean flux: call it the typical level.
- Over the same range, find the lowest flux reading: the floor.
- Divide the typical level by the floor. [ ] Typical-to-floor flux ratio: 1.05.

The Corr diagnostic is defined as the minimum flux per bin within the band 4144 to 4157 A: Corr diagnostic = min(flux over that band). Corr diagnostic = 20.16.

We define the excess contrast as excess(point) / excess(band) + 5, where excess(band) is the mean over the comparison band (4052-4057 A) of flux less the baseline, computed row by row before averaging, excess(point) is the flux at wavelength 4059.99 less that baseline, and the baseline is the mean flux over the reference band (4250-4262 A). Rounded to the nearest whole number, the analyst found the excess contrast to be 6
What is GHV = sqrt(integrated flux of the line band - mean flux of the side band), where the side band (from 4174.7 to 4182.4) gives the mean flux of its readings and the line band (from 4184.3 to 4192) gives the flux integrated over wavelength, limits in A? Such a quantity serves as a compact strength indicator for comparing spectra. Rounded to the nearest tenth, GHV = 12.0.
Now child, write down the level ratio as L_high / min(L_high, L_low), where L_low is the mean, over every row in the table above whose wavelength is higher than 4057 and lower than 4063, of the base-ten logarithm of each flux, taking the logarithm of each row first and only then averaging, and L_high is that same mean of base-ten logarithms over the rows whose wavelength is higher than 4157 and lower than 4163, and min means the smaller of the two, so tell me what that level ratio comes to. 1.06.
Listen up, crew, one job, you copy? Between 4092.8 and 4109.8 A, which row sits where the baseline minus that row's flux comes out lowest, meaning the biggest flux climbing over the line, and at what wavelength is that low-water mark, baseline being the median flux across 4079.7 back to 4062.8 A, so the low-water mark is 4093.79 A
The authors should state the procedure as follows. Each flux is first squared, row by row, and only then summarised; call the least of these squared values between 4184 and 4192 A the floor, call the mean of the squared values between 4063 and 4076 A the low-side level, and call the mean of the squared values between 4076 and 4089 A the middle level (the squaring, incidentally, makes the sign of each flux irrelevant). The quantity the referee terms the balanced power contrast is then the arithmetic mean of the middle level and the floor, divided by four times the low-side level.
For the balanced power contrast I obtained 0.25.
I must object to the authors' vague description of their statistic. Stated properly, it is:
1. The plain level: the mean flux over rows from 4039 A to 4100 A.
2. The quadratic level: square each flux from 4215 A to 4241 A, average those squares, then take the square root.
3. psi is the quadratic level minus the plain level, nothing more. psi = 0.6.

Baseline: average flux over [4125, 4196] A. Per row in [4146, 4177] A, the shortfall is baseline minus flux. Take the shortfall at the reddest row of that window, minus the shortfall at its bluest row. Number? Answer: 4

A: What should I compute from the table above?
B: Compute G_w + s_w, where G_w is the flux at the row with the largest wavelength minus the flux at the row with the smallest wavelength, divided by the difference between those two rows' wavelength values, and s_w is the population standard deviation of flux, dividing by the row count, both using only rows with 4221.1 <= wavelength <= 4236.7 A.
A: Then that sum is 3.6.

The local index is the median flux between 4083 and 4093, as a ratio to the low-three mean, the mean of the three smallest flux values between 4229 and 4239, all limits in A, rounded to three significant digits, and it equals 1.03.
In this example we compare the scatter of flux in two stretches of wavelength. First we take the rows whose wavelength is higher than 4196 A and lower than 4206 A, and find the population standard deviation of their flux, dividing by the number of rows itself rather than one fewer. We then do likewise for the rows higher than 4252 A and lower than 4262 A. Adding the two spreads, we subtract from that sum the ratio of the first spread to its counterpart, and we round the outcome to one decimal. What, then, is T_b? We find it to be 3.0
